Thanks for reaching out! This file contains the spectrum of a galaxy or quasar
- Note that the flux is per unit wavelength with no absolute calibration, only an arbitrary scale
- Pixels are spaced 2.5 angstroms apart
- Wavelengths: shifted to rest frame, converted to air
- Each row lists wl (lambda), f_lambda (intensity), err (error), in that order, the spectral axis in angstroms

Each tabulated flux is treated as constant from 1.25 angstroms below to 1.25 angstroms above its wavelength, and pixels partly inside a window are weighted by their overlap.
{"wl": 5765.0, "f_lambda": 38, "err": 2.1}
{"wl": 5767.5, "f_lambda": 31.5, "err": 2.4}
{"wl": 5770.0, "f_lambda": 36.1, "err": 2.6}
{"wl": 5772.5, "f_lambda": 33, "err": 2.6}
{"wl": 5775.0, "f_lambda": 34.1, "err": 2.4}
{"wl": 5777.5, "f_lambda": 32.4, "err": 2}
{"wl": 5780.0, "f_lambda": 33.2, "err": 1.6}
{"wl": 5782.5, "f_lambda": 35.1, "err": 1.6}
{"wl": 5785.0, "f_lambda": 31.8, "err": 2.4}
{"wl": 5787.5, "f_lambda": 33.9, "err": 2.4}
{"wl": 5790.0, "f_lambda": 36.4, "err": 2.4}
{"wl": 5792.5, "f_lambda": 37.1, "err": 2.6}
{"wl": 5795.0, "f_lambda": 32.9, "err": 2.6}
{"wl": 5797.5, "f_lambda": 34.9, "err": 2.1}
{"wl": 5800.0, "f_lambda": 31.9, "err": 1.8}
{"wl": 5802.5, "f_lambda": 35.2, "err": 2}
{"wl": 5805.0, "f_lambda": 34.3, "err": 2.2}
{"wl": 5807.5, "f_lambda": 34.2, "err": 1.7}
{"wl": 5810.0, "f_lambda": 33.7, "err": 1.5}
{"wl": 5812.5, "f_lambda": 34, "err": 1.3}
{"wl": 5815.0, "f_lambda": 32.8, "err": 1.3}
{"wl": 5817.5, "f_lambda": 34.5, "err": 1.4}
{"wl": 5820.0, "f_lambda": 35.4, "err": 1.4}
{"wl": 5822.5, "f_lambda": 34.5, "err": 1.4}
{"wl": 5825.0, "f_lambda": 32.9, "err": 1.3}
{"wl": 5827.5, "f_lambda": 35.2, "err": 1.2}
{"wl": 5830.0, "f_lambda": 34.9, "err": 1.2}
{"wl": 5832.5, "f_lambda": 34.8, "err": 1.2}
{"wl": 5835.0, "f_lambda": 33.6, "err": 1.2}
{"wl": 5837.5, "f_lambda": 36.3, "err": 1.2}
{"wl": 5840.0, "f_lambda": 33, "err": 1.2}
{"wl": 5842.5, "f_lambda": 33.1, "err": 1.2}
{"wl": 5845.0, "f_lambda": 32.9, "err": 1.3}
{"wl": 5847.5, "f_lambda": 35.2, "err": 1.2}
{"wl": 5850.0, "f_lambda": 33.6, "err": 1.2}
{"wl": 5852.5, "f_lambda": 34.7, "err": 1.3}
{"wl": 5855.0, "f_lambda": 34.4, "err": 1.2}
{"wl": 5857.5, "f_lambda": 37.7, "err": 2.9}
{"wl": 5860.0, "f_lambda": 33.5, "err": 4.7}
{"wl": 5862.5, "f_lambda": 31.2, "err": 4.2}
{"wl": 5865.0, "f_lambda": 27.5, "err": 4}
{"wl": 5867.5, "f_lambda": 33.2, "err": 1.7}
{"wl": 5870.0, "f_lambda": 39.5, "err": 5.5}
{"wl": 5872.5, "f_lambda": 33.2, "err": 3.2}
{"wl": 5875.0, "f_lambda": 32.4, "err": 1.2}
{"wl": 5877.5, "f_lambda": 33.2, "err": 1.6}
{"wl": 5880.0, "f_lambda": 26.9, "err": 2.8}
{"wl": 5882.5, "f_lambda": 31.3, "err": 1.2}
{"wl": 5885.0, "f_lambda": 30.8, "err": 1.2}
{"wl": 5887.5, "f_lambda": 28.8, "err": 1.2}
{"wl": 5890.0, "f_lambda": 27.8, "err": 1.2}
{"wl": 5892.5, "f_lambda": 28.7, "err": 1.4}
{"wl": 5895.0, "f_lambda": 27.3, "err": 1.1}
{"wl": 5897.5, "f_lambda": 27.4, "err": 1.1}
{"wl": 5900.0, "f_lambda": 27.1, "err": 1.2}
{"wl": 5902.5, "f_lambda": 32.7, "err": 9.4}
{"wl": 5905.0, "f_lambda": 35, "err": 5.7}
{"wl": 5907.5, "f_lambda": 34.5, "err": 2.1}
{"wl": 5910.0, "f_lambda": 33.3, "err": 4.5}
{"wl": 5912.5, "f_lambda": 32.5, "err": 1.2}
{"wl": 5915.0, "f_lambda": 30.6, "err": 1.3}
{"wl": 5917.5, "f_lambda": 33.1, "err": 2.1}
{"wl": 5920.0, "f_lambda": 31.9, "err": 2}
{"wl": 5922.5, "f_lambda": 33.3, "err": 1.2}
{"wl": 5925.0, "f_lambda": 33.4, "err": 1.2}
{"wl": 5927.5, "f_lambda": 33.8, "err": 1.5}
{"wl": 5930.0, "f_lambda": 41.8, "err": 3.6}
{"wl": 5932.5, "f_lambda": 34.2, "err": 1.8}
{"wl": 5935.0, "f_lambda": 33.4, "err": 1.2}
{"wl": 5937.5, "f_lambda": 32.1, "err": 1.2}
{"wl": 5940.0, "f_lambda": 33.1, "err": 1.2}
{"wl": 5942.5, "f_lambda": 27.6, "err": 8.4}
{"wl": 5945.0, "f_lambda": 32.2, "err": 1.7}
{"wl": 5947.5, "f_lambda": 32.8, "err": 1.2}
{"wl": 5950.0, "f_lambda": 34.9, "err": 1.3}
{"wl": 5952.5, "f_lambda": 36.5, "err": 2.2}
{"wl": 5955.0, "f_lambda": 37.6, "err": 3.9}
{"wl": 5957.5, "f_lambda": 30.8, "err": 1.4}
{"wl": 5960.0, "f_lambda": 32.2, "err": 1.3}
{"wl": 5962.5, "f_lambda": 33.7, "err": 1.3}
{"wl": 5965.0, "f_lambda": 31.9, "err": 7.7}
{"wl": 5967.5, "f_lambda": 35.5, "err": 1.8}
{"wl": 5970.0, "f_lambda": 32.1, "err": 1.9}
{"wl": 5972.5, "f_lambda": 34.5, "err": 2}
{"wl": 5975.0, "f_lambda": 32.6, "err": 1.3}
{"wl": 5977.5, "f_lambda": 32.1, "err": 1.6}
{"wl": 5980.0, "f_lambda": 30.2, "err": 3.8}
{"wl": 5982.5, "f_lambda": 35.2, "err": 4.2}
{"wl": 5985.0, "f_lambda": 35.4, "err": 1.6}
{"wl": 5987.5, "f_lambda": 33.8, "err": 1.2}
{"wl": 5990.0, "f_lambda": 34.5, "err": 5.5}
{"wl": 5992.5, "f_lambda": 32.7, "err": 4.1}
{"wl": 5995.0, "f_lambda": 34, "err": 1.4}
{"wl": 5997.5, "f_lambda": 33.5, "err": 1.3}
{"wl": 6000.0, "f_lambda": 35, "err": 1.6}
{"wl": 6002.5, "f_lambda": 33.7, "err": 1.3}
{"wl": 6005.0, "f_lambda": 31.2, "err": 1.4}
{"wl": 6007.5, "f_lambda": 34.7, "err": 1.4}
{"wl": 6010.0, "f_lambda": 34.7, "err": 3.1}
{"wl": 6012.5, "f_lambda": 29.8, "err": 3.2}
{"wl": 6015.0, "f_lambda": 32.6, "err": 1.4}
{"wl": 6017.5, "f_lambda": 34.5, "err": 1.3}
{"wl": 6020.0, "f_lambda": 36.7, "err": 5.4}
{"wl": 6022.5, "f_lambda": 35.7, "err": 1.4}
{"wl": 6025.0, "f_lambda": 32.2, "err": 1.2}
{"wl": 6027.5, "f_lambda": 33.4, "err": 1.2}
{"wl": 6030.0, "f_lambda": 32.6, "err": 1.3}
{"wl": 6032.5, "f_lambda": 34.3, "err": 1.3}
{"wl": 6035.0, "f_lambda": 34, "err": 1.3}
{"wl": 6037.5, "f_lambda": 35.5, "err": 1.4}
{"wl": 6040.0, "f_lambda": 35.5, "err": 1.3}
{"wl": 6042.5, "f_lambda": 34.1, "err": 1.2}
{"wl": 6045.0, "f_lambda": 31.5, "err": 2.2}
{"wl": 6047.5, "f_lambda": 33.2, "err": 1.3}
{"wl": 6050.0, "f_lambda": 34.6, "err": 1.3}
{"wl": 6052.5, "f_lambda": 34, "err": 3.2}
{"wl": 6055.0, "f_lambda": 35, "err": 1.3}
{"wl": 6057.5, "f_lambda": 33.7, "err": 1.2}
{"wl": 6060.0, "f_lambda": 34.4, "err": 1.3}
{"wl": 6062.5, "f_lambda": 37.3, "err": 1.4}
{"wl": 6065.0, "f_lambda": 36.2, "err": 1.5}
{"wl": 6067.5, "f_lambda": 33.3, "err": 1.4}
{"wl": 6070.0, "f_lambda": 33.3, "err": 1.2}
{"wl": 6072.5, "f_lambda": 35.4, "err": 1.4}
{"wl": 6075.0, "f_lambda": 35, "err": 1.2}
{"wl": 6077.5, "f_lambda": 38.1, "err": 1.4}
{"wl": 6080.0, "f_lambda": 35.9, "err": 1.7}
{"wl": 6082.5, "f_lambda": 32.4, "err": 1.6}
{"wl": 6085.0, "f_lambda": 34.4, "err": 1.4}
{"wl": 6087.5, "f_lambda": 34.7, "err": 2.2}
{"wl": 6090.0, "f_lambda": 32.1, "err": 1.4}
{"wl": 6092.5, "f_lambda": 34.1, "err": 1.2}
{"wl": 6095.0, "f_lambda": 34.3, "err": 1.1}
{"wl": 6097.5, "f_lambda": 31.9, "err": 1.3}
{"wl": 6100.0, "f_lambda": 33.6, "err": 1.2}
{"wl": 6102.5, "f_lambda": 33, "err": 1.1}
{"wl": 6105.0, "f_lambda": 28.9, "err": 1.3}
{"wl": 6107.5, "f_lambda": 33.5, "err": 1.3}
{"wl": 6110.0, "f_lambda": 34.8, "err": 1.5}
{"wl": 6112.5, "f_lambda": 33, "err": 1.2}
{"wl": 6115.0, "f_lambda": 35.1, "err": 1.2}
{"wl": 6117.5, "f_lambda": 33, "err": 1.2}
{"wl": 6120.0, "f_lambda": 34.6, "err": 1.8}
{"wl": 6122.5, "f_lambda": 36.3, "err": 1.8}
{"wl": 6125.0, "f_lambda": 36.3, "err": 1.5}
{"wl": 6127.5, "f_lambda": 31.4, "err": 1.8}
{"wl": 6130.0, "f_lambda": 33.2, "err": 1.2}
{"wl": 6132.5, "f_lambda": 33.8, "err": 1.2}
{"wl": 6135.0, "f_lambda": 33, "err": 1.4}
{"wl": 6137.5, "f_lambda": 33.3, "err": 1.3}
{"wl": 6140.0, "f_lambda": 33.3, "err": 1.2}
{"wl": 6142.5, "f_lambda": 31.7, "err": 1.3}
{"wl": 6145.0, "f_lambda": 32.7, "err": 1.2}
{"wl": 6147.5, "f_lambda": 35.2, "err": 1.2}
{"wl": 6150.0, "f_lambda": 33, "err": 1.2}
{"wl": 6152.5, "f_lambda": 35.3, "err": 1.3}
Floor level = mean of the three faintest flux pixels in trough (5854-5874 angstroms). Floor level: 30.6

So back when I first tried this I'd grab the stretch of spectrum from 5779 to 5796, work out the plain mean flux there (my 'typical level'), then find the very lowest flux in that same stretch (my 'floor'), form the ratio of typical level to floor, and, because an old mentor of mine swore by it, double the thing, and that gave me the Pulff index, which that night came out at 2.16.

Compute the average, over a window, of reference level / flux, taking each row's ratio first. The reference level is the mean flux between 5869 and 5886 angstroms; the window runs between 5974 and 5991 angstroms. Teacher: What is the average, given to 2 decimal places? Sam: 0.97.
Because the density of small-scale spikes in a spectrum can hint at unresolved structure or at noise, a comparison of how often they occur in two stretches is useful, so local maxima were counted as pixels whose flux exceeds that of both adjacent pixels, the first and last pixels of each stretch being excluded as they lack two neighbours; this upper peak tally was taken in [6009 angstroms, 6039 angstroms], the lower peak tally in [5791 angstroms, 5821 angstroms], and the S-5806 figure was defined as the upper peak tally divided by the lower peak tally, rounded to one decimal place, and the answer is 1.0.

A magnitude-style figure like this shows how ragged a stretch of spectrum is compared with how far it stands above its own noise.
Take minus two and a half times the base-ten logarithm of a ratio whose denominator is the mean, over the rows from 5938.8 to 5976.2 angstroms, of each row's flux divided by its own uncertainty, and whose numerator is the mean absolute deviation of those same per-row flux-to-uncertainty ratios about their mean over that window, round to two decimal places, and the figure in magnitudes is 1.21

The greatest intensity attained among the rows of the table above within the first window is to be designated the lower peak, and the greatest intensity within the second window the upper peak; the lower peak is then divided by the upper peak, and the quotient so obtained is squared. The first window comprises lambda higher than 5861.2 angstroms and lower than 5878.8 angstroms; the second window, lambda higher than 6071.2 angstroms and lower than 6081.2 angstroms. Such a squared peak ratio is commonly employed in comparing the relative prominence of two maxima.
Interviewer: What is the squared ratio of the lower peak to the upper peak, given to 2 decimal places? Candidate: 1.07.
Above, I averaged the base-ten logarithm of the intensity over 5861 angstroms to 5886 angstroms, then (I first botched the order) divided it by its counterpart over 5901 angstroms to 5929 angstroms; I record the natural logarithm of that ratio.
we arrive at -0.012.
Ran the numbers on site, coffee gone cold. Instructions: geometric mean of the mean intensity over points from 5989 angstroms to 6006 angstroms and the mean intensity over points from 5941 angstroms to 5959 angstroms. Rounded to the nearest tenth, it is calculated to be 33.4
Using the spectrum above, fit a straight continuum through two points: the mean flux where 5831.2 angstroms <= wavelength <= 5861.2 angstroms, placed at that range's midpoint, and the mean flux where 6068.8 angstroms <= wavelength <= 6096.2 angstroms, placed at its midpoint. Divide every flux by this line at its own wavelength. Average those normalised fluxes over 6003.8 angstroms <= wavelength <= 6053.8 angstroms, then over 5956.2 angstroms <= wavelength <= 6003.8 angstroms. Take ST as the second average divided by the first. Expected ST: 0.989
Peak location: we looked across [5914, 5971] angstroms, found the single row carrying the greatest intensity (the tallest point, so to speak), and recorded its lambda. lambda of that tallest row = 5930.0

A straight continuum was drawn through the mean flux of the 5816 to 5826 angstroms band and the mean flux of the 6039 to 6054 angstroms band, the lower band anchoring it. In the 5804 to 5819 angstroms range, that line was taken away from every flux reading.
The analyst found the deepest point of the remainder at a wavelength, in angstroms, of 5815.0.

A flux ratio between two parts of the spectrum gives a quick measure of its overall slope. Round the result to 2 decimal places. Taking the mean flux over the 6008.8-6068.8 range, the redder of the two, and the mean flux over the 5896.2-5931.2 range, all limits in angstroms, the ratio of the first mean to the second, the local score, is 1.04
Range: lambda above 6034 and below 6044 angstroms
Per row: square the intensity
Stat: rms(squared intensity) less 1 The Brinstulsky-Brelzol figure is 1210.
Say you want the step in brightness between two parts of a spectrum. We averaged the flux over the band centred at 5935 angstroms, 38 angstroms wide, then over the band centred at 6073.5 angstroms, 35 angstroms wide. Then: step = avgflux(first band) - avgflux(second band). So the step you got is -1.1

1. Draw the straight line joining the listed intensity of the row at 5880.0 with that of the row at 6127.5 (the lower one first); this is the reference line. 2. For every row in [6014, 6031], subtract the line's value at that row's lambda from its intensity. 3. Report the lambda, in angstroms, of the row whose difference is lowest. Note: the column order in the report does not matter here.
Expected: 6025.0 angstroms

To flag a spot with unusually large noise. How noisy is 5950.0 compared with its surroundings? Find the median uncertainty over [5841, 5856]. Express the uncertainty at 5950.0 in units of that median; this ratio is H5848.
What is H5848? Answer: 1.1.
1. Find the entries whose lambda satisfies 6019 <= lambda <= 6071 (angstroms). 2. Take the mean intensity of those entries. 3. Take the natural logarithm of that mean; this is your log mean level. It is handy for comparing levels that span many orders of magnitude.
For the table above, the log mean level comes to 3.535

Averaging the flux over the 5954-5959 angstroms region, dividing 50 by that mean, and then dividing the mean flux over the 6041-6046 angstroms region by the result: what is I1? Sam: 22.4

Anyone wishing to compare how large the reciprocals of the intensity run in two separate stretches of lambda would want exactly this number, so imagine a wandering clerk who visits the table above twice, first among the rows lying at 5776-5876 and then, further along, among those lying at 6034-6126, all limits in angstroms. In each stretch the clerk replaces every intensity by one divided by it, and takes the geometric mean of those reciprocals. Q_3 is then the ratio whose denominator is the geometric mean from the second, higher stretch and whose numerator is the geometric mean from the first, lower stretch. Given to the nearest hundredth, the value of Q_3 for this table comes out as 1.01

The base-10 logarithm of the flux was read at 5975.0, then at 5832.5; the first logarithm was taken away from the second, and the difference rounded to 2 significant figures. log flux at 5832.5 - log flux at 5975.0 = 0.028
